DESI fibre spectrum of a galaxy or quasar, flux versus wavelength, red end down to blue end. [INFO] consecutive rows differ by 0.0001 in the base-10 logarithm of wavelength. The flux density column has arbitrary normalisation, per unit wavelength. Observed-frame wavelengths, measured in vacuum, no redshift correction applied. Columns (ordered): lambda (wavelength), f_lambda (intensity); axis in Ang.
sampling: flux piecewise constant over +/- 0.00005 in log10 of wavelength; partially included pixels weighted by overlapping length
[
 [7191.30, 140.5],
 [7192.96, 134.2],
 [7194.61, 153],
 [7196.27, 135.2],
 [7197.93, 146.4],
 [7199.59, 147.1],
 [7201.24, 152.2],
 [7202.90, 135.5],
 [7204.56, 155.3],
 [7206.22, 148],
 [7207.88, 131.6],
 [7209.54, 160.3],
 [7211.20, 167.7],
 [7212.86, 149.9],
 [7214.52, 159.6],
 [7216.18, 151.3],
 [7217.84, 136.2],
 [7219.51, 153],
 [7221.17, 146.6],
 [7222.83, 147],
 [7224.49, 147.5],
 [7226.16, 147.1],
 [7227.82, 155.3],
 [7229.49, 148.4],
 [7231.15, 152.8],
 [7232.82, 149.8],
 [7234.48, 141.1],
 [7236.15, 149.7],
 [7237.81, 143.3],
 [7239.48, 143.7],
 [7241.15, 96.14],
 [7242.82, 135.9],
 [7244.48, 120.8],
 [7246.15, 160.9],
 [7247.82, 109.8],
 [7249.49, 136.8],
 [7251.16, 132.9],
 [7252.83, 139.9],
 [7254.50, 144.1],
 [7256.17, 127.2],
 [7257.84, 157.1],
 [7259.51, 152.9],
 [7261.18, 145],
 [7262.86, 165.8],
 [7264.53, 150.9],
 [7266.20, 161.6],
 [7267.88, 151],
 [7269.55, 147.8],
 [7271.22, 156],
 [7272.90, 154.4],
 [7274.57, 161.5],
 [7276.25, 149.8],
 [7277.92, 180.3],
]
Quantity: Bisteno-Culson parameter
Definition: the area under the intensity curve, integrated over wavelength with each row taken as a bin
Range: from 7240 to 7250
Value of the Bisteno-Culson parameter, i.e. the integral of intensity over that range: 1269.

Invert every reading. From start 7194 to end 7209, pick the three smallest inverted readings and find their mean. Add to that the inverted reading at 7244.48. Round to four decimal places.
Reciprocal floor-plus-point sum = 0.0148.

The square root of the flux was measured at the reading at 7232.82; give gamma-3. 12.24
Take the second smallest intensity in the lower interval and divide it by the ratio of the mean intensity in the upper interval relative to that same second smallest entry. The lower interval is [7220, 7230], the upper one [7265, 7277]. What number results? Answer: 140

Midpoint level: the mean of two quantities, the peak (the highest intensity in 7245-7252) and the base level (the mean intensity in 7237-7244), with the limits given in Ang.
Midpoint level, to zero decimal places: 145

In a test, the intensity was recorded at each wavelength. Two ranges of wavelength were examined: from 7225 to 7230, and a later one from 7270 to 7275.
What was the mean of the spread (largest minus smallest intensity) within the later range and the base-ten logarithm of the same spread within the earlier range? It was 4.0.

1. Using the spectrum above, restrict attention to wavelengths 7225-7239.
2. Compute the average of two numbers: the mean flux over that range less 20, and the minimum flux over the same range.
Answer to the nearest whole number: 135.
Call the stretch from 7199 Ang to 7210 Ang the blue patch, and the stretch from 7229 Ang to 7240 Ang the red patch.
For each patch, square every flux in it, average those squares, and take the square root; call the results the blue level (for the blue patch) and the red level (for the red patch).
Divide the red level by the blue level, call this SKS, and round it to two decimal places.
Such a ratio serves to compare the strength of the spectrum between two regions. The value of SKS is 1.00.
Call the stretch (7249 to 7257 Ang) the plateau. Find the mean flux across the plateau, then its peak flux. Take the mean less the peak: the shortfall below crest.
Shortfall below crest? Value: -7.9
